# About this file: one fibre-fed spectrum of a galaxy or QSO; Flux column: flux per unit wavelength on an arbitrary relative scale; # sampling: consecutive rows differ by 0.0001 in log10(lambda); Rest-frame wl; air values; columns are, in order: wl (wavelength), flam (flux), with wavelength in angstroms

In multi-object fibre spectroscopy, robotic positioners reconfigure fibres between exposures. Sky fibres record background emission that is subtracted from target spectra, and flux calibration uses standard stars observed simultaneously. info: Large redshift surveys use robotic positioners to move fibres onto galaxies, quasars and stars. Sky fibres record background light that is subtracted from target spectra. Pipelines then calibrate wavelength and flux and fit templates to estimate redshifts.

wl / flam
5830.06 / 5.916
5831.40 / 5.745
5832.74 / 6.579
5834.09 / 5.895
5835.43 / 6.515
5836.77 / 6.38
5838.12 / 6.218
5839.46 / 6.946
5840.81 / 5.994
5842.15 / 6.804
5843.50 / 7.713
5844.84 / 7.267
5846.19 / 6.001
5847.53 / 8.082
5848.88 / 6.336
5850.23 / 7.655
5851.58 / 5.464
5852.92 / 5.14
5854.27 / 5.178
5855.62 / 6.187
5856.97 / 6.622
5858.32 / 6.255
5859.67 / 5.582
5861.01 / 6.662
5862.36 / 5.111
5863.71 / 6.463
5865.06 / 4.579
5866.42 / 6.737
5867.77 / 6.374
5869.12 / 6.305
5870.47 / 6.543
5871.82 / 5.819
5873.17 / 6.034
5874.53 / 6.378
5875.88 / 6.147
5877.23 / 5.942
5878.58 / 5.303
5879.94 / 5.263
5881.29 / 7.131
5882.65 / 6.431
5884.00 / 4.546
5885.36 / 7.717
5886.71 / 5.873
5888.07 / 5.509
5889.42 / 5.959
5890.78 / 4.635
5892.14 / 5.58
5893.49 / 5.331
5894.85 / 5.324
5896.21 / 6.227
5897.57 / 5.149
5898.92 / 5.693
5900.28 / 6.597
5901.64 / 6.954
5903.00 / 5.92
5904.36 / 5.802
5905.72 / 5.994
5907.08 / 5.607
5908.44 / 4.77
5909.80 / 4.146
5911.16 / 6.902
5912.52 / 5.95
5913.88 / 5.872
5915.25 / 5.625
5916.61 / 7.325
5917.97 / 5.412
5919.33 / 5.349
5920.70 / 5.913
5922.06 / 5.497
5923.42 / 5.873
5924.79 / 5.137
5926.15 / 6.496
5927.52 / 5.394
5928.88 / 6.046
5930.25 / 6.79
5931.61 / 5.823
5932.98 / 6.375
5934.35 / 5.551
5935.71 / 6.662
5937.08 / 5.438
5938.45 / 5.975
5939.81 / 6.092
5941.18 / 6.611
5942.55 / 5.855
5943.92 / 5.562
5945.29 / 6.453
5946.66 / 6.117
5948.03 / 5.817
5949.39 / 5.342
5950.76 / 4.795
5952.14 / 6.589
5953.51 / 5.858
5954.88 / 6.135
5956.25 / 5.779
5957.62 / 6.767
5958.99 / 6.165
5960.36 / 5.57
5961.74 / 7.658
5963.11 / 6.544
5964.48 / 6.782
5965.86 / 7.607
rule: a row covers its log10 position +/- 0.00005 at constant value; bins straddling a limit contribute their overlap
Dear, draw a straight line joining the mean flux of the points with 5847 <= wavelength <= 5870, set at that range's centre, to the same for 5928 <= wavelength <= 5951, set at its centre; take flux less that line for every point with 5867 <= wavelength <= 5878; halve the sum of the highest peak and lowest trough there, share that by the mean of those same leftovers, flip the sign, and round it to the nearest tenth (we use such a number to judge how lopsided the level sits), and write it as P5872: -0.8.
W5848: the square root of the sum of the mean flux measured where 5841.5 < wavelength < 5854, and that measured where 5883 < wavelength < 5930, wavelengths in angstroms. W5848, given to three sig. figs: 3.53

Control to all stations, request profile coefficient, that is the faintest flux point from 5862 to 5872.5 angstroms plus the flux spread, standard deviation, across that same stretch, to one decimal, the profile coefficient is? 5.3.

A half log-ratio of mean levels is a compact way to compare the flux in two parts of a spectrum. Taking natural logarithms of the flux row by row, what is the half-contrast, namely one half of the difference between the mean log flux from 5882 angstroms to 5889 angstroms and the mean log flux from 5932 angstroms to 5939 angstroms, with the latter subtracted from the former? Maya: 0.00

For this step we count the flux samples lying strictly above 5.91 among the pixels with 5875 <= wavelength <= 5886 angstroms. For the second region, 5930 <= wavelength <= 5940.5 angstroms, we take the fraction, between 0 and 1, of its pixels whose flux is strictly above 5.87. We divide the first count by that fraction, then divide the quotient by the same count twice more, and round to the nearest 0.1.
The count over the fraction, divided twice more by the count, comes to 0.3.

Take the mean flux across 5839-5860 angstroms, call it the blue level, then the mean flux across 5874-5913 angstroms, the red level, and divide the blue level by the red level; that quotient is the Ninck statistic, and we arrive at 1.11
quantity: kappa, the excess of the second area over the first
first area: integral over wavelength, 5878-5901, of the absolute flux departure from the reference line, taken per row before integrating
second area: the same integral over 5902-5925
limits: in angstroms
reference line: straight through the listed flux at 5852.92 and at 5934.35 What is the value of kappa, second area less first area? -2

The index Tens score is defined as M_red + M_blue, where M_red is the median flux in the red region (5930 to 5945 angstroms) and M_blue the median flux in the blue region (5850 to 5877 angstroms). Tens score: 12.2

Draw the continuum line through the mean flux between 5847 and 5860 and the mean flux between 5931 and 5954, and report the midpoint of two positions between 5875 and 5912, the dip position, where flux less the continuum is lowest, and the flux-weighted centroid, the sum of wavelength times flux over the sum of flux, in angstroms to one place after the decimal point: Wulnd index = 5901.6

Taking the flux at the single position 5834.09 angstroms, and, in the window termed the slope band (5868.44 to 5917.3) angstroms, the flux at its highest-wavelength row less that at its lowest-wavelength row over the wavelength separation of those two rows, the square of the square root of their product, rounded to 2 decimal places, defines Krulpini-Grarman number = 0.13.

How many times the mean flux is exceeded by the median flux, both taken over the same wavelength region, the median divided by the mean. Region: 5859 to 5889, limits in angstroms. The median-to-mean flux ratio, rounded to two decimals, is 1.01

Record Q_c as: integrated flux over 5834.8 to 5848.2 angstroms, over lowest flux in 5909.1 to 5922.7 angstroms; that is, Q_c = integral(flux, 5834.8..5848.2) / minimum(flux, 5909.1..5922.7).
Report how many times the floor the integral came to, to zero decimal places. 22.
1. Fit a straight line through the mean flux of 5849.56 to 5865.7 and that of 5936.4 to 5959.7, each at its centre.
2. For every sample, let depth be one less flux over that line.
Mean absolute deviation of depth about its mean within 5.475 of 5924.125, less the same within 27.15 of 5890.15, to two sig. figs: -0.039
